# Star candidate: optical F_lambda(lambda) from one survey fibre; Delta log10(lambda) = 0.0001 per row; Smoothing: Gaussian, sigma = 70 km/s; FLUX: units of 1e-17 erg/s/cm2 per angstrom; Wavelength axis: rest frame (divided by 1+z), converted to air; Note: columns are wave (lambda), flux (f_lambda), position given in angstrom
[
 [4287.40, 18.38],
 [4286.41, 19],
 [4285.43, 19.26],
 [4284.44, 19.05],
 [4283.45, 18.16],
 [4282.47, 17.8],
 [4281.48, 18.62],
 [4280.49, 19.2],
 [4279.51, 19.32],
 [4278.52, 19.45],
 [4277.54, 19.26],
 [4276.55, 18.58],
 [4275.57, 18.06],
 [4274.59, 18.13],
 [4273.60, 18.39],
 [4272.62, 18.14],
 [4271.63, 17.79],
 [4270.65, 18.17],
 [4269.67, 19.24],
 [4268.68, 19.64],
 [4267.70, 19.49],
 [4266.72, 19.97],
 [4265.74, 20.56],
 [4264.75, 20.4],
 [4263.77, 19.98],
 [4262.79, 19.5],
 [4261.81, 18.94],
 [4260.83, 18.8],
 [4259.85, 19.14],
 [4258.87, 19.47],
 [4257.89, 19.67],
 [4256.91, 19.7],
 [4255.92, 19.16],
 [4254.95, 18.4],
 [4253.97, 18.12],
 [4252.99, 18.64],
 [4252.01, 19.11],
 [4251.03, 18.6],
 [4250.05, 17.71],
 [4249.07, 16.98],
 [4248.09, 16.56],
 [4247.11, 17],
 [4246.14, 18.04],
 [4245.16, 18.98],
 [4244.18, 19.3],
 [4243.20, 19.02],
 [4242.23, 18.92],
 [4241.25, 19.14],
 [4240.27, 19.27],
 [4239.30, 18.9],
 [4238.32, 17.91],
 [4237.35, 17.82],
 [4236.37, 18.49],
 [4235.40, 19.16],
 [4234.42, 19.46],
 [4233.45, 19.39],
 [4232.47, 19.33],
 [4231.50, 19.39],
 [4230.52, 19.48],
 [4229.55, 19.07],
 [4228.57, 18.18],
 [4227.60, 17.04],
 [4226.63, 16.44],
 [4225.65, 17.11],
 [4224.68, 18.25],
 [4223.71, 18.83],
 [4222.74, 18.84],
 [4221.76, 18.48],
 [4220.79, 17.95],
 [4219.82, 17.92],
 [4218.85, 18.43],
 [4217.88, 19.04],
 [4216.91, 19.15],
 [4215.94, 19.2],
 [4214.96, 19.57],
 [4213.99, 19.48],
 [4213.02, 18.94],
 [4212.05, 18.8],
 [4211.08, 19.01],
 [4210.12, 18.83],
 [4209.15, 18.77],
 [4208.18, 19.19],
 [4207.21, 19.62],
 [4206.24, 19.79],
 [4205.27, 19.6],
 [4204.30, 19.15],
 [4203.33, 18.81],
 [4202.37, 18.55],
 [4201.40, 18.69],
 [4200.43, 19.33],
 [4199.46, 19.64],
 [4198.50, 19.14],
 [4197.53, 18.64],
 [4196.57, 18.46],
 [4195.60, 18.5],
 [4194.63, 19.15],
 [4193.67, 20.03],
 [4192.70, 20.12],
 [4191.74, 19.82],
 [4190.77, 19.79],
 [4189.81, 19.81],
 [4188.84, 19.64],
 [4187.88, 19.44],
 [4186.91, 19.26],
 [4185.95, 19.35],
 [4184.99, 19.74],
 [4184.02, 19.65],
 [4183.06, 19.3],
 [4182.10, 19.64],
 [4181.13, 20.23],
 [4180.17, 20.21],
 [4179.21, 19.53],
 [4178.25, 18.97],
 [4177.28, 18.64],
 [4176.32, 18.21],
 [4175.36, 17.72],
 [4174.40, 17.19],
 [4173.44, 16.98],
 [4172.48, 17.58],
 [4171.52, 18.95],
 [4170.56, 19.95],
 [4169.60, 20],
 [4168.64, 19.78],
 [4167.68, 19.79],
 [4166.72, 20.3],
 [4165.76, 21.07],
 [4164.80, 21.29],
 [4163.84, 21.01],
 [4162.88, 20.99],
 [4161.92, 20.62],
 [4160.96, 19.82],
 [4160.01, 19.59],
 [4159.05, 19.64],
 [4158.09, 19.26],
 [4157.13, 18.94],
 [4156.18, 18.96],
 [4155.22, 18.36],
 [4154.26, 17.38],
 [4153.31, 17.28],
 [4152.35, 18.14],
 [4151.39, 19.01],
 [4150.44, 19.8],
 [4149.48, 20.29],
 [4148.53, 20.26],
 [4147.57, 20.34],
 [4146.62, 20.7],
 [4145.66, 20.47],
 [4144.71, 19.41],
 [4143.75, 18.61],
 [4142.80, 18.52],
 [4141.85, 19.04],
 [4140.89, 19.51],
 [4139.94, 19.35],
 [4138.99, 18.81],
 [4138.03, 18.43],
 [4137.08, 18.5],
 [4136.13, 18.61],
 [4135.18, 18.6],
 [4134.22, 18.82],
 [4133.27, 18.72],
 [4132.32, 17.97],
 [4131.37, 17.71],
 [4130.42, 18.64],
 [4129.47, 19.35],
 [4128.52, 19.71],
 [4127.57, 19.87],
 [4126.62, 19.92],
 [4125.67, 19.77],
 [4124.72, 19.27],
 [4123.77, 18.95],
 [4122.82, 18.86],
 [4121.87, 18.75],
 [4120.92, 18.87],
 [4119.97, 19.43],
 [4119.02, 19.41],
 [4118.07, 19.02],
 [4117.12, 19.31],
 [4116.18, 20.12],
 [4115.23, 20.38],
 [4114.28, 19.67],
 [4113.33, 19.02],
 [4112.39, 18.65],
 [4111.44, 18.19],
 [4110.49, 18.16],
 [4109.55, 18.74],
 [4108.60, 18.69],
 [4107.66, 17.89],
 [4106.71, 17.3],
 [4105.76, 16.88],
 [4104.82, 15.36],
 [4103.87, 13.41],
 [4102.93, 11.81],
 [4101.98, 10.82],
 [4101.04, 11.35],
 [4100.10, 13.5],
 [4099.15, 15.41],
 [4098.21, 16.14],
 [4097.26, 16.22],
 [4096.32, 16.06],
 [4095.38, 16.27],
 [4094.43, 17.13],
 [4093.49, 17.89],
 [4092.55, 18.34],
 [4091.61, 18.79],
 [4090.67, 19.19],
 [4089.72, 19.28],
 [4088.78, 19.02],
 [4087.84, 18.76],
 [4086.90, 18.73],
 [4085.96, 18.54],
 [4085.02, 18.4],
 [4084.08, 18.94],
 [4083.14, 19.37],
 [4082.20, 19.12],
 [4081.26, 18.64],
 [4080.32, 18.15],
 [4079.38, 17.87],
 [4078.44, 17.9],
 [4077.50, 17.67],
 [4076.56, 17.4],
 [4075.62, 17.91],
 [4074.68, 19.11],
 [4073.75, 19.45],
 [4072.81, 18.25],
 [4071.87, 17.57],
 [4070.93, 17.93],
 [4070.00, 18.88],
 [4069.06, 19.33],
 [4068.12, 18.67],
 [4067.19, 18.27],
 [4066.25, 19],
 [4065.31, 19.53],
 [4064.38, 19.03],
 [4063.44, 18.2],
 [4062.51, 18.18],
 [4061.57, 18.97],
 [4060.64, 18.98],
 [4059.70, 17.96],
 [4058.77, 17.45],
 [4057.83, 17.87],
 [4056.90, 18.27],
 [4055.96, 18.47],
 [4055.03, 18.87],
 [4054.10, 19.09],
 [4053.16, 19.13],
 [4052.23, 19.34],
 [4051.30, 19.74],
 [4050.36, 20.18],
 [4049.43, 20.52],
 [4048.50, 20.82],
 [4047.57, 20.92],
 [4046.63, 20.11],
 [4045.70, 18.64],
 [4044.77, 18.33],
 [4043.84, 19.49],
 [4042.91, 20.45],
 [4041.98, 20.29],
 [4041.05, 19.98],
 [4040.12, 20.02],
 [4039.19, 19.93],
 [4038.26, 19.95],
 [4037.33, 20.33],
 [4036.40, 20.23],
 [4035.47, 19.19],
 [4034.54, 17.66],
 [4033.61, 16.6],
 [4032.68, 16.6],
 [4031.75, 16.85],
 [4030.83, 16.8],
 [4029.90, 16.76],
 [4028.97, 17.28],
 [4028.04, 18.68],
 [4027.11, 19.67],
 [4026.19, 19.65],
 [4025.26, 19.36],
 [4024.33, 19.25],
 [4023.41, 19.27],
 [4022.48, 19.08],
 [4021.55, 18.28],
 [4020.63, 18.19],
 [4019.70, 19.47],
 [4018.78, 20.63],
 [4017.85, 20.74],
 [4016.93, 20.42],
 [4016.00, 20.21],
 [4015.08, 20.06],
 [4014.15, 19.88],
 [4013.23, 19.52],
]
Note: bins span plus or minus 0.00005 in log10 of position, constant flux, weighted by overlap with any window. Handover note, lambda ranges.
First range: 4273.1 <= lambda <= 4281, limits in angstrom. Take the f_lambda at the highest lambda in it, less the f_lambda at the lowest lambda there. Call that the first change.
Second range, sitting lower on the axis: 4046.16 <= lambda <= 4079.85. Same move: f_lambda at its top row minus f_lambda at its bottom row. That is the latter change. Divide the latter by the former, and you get -2.8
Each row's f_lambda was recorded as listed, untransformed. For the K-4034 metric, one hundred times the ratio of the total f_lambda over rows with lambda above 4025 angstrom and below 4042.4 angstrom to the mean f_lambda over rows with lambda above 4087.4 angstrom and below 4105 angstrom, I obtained 2218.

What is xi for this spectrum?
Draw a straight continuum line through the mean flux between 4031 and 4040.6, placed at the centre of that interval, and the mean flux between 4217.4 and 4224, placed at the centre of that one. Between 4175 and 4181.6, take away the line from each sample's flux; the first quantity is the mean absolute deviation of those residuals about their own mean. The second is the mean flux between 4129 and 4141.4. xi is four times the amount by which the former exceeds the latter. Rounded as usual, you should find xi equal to -72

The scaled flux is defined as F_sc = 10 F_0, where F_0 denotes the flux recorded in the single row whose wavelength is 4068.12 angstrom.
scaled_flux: 187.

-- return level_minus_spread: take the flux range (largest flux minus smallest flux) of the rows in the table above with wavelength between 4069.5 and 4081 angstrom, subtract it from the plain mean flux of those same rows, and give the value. 16.1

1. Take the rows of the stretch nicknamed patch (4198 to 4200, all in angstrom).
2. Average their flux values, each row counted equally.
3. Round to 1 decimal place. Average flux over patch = 19.4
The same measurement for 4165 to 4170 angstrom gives 20.2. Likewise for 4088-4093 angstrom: 18.9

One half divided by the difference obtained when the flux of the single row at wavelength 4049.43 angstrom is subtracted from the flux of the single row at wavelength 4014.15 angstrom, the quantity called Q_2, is -0.78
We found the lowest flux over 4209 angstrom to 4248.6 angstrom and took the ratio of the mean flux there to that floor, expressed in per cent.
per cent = 113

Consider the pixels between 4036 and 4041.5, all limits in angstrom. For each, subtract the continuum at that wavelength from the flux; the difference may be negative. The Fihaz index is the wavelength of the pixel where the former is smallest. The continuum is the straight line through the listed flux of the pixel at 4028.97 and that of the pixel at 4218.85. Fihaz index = 4039.19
